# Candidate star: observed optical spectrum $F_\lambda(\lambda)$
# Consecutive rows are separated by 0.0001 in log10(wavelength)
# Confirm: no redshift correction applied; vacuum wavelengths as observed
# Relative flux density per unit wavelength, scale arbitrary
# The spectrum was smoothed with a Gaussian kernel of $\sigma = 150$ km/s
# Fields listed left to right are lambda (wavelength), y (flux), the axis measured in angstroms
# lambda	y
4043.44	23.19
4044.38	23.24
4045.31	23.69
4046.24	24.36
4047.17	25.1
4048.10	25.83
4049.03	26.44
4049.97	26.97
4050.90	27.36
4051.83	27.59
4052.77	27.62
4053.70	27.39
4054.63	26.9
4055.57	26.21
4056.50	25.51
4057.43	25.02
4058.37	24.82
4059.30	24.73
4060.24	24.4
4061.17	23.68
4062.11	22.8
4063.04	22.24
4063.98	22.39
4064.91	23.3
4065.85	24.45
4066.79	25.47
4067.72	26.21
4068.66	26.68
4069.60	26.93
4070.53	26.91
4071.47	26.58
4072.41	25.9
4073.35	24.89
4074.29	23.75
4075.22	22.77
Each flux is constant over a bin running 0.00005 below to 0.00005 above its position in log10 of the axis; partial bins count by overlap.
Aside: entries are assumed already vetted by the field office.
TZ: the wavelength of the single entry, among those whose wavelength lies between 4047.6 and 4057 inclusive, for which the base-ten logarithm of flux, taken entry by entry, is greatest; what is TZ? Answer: 4052.77 angstroms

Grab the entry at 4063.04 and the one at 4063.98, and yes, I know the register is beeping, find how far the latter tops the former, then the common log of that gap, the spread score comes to -0.82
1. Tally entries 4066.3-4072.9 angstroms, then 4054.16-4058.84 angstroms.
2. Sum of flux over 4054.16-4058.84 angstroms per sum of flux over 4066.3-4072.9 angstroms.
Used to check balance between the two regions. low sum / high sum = 0.70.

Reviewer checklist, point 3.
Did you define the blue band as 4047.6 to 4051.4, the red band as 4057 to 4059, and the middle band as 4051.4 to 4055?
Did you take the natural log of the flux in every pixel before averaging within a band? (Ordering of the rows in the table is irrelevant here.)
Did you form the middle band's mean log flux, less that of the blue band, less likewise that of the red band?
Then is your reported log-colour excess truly -3.19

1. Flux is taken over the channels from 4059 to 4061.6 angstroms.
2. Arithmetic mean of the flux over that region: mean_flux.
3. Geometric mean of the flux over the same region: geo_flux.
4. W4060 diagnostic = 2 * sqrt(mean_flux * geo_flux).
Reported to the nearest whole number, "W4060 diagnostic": 49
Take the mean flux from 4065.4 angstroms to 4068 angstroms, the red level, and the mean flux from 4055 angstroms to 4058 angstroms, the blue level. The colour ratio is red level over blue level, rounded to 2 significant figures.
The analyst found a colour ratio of 0.99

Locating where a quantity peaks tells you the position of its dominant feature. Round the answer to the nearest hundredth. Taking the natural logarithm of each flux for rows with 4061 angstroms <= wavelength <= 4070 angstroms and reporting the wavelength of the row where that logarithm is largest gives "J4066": 4069.60 angstroms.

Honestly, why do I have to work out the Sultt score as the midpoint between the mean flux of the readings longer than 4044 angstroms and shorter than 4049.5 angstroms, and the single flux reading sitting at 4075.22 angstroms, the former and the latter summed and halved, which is 23.8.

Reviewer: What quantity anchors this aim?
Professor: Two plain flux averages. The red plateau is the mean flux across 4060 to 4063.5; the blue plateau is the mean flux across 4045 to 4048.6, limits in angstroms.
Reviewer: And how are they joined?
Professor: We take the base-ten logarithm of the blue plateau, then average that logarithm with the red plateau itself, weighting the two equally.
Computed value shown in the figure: 12.3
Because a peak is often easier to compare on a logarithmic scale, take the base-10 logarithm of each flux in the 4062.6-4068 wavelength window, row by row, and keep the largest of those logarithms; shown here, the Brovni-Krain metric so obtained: 1.42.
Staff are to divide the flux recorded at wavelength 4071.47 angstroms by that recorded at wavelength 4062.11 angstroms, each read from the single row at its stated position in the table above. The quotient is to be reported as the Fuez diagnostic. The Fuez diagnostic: 1.17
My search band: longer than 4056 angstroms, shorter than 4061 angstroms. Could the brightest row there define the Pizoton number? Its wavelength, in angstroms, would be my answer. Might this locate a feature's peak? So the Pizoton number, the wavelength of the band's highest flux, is 4056.50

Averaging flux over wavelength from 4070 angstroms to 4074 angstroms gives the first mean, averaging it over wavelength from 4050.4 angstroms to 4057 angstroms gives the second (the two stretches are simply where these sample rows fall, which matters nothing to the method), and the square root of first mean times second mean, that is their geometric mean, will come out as 26.5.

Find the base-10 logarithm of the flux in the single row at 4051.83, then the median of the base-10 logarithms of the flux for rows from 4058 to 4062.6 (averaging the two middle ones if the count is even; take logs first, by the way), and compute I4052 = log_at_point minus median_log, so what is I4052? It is 0.053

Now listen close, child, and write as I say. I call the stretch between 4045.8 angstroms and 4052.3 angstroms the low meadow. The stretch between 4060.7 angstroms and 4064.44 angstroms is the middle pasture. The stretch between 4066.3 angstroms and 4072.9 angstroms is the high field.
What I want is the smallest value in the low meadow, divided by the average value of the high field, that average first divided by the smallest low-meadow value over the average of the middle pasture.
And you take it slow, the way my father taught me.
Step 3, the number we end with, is 0.99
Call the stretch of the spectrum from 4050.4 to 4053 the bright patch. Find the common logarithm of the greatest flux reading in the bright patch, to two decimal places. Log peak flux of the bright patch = 1.44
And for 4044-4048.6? 1.41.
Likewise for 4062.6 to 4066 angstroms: 1.39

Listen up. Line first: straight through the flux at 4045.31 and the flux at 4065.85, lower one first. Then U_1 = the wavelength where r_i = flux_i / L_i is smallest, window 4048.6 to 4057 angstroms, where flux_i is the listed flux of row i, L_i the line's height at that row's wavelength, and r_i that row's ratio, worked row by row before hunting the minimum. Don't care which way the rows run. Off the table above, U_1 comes 4056.50 angstroms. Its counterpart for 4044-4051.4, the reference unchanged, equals 4044.38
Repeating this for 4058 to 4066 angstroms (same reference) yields 4063.04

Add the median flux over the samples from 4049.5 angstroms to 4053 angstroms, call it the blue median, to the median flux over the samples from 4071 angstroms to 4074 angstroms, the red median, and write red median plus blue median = 53.4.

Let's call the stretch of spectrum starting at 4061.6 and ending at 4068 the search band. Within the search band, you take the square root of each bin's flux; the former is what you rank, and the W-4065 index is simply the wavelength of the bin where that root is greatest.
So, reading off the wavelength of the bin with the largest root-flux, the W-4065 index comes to 4067.72 angstroms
